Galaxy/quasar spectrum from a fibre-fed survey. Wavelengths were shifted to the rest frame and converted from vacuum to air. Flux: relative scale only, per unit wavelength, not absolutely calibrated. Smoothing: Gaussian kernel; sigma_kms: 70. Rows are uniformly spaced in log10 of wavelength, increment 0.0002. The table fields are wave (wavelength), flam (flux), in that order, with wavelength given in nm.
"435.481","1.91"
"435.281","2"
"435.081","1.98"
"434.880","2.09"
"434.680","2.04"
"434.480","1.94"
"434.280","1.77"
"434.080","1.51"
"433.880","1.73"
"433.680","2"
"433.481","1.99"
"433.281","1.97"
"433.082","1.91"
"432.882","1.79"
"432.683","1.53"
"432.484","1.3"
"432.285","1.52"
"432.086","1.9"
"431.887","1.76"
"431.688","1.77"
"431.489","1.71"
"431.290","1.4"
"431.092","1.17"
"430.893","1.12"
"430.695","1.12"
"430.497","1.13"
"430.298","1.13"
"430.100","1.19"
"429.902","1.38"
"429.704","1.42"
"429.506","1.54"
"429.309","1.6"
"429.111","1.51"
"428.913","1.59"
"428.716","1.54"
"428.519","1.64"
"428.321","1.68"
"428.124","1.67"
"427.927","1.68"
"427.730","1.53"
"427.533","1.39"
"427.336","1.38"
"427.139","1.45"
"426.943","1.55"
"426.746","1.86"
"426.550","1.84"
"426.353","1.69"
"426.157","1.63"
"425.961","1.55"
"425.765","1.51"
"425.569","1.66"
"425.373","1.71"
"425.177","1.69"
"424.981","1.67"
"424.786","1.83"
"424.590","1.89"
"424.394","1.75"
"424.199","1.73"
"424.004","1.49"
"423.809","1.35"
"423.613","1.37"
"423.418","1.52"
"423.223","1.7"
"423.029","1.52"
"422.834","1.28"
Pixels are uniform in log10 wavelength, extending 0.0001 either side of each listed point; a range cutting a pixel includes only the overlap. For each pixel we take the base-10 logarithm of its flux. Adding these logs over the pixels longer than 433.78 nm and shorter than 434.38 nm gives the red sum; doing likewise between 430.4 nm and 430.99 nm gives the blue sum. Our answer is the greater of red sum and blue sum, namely 0.66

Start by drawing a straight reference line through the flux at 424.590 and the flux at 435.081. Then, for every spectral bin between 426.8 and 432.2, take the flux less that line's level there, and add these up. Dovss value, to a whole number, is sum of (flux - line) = -12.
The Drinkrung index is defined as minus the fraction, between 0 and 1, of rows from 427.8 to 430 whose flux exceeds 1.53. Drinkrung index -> -0.7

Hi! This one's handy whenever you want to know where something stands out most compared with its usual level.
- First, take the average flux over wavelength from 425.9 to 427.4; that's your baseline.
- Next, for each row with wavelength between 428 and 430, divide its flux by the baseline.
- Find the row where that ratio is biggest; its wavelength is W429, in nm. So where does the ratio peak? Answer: 428.321 nm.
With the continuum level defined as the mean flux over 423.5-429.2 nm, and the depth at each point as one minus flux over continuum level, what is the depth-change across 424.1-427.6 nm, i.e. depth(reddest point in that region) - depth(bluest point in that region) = 0.21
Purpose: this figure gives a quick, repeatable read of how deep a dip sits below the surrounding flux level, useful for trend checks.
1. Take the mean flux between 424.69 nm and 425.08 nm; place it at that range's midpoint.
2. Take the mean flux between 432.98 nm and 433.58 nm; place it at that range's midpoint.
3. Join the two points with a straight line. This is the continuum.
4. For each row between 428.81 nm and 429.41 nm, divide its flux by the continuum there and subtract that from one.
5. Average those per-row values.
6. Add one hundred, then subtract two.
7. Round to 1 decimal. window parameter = 98.2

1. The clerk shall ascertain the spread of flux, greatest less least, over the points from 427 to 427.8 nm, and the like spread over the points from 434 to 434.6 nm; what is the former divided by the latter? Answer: 0.35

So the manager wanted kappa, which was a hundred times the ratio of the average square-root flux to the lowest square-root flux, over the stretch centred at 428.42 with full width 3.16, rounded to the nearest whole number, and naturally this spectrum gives 105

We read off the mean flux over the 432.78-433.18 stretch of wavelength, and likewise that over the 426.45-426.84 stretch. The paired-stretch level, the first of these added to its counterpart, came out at 3.70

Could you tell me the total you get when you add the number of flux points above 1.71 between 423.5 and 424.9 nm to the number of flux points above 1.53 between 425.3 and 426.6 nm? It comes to 10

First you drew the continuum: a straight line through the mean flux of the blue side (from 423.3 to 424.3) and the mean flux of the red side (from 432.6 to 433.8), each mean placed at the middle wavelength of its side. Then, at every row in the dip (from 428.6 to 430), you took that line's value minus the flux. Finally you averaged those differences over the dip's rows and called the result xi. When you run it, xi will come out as 0.20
